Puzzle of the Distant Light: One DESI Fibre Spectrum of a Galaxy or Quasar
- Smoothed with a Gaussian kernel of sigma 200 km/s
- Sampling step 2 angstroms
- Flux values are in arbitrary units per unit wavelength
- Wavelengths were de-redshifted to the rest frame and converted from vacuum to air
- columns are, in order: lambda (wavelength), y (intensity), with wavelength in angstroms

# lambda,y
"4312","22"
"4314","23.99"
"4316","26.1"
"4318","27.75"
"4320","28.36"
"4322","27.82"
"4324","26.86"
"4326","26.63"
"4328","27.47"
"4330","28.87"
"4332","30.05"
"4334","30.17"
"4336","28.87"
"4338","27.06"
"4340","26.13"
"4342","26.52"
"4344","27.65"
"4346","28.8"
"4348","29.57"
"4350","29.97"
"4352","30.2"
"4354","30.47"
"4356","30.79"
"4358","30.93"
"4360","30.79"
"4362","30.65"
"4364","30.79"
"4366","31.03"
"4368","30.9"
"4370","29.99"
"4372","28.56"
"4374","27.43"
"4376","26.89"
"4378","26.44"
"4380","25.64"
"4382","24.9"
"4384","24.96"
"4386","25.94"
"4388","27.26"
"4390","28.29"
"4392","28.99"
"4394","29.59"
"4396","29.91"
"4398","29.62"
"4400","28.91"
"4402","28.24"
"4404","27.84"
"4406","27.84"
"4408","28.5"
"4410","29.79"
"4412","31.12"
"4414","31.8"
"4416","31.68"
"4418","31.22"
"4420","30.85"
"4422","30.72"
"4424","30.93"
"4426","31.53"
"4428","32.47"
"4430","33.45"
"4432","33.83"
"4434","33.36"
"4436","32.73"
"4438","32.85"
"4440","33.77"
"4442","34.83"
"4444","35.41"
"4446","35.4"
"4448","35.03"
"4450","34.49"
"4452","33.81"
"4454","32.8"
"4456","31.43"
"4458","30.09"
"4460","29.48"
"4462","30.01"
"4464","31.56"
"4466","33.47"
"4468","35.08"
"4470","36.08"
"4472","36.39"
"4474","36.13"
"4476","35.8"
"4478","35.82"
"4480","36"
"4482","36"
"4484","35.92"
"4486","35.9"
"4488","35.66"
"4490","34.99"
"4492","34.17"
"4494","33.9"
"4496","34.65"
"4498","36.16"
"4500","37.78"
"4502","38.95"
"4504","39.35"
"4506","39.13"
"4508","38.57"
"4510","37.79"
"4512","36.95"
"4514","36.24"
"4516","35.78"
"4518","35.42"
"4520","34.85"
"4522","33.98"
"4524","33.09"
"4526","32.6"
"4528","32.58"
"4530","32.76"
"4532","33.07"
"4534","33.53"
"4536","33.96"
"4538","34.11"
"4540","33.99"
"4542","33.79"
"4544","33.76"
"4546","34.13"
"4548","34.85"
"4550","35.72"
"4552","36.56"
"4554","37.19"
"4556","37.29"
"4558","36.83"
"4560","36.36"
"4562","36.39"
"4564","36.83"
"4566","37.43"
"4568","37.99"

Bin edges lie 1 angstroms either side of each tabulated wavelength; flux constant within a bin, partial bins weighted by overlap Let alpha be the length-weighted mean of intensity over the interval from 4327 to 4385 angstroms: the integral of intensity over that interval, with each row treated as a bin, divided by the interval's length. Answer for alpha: 29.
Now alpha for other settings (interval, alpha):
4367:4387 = 27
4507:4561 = 35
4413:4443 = 32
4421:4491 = 34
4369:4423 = 29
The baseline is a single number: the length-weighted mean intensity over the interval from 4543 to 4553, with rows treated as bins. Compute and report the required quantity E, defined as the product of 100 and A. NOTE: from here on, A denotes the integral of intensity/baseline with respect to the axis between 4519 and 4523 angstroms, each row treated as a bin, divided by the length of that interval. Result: 98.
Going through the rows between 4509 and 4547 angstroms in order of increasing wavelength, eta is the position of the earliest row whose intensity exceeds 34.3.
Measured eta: 4510 angstroms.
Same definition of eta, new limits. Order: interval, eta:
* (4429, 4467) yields 4442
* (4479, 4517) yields 4480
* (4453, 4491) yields 4468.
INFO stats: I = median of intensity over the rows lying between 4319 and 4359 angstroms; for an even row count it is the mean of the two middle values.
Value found 28.8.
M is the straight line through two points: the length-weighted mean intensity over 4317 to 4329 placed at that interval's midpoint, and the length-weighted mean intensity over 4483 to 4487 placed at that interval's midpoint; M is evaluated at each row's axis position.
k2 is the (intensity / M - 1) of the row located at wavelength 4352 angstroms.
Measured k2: 0.04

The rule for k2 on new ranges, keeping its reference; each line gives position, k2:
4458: -0.13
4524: -0.13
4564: -0.08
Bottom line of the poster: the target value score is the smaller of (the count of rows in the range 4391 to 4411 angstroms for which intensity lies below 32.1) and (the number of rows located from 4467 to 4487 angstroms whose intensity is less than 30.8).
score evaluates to 0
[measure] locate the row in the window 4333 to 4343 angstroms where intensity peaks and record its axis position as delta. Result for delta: 4334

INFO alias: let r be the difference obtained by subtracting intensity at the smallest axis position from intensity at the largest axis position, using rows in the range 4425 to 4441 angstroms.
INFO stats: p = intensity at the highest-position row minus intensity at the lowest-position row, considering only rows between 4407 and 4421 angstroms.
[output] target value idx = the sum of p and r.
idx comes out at 4.6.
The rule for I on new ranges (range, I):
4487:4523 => 36.0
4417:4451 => 33.4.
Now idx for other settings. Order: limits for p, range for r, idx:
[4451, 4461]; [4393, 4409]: -5.4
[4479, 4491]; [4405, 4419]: 2.4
